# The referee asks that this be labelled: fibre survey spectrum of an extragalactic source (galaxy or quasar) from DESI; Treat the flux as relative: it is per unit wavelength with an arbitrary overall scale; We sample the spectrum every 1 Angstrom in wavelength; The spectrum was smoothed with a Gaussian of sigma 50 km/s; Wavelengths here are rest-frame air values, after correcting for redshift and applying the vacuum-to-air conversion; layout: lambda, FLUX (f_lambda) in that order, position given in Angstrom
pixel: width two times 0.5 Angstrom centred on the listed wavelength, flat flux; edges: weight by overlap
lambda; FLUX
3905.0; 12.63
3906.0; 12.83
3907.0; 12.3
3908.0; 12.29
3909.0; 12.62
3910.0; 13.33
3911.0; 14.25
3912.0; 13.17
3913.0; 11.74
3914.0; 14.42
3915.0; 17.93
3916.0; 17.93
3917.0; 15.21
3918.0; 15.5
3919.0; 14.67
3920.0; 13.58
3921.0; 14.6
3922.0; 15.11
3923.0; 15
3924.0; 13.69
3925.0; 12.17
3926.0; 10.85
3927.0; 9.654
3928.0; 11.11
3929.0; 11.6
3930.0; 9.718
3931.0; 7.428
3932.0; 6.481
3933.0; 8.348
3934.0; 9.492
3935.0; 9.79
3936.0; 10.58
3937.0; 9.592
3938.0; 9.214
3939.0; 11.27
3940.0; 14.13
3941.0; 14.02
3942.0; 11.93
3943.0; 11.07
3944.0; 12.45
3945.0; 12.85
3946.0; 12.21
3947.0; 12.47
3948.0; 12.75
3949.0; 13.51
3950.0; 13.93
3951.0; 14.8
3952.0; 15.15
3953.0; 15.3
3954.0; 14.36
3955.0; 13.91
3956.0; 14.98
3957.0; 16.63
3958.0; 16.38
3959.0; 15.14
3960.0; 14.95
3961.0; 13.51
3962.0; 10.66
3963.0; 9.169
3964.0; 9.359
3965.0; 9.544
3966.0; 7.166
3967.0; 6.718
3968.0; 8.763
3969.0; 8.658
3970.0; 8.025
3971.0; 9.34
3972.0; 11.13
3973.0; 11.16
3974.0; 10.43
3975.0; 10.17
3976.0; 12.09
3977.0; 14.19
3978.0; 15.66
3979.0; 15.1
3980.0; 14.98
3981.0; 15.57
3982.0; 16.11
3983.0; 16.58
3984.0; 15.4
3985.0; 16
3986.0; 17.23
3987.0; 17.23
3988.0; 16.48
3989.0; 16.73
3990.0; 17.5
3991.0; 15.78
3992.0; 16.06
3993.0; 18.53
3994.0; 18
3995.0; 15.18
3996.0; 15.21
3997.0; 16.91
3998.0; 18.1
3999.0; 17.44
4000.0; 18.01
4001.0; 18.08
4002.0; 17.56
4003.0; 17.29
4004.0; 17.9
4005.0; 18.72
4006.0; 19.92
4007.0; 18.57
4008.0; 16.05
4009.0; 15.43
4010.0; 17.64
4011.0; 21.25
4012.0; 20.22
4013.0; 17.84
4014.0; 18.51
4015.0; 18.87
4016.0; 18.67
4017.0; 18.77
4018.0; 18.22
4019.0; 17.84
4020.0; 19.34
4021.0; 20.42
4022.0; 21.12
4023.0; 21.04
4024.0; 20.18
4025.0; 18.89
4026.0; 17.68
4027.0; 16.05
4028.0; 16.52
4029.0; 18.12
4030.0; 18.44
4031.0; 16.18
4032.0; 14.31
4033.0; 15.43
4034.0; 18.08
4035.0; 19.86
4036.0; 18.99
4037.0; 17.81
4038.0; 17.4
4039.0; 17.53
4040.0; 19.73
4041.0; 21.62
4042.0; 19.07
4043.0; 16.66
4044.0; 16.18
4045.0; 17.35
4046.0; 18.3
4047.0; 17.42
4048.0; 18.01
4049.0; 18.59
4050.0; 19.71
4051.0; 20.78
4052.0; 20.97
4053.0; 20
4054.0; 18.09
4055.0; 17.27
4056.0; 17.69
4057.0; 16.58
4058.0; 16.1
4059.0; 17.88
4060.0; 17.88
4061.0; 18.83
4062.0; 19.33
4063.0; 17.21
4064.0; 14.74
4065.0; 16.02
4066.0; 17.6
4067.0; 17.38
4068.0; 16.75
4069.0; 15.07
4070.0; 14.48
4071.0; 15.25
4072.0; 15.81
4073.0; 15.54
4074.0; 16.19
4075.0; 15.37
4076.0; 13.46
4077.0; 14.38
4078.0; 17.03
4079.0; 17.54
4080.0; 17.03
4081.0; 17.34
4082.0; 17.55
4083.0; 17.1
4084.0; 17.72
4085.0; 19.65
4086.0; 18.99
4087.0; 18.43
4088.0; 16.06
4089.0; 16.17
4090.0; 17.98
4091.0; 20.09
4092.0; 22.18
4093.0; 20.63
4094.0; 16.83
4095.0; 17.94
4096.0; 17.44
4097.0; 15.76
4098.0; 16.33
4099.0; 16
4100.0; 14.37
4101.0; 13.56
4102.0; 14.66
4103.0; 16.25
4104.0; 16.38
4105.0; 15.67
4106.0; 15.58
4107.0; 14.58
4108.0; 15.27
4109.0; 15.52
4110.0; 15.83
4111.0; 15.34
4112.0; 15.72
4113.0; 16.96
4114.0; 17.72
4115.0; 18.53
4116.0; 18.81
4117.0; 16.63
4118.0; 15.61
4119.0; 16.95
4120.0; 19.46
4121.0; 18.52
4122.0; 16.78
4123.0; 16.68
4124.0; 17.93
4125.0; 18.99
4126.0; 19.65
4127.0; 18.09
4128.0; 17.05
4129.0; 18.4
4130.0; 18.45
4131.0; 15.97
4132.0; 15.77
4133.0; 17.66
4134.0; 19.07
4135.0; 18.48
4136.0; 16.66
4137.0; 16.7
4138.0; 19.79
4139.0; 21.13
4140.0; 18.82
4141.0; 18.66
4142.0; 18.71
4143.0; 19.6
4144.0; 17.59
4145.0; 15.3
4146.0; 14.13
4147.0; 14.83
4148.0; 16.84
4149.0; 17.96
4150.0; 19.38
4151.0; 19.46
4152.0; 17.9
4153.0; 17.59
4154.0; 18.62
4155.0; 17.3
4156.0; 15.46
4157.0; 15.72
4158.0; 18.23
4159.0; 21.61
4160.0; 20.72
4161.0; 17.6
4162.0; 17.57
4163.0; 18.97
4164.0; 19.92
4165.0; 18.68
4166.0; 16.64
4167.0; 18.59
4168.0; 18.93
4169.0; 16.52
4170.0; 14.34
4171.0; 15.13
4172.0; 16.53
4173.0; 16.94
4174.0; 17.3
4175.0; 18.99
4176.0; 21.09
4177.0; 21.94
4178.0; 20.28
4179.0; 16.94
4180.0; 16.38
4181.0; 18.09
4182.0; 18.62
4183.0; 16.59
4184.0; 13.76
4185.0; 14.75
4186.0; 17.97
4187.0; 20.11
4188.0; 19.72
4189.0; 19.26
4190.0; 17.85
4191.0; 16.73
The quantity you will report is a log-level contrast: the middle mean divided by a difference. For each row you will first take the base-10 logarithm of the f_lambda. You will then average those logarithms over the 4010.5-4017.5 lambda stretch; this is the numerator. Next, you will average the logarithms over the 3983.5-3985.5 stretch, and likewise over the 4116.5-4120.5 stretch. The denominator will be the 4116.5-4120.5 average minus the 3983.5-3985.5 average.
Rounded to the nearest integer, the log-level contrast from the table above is 34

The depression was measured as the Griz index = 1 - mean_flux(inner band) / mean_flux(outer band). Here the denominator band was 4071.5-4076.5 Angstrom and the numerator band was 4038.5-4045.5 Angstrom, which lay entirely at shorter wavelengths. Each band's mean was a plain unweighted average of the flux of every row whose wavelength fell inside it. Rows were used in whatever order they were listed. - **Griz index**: -0.20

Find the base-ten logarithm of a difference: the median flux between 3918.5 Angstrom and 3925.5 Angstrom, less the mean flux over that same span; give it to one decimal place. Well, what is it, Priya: -0.3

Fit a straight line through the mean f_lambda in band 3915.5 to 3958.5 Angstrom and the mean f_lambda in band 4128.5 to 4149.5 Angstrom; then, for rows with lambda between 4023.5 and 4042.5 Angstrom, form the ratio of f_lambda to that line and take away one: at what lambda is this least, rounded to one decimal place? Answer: 4032.0 Angstrom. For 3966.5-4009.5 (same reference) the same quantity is 3967.0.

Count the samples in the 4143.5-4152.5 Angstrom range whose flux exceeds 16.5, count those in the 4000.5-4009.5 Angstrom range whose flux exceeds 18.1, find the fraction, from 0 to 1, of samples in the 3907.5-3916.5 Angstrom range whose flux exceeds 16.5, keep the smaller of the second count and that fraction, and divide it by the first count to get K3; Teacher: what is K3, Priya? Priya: 0.04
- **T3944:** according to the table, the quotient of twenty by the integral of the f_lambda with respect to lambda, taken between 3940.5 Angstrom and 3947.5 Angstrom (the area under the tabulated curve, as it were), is 0.230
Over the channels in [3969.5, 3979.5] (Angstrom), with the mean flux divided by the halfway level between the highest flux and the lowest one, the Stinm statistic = 0.990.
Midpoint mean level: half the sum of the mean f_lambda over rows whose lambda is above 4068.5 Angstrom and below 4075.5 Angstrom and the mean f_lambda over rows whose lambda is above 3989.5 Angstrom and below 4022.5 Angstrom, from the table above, 17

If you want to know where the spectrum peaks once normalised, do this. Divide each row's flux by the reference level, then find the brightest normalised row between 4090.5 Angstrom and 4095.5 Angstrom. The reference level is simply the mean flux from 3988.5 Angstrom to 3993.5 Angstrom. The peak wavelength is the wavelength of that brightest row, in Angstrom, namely 4092.0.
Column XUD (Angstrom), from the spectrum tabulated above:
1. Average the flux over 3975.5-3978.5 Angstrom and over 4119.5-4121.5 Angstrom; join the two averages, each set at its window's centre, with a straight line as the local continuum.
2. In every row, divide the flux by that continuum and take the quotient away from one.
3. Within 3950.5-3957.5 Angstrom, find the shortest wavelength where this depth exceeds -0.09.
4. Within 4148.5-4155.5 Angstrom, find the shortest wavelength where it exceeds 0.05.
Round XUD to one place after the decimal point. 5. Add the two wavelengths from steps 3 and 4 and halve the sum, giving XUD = 4051.5 Angstrom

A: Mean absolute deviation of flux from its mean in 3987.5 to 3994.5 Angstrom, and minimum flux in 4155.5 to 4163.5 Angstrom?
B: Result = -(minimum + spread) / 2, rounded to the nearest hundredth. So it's -8.16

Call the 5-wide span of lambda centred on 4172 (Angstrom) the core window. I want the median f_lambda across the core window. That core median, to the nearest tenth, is 16.5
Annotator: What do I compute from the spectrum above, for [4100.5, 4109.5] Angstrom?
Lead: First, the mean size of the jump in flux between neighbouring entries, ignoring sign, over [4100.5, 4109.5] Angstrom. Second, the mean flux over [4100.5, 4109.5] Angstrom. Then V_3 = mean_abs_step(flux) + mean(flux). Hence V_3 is 16.0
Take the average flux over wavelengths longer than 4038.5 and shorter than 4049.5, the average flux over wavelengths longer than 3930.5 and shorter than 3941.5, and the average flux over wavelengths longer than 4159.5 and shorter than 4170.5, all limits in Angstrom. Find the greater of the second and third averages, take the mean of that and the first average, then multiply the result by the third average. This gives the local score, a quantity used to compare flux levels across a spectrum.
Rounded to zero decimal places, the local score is 327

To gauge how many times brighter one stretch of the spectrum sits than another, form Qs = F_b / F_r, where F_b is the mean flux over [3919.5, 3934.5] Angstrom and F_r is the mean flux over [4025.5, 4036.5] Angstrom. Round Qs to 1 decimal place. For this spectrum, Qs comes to 0.7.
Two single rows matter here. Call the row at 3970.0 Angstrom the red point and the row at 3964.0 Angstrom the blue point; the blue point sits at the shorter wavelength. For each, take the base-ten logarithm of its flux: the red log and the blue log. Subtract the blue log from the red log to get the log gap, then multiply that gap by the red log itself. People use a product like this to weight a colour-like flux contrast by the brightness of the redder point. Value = -0.060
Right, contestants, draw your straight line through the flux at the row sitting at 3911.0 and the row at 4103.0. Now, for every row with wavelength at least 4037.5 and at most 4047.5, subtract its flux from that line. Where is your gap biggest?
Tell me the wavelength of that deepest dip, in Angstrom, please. 4044.0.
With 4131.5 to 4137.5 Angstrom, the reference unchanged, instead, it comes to 4132.0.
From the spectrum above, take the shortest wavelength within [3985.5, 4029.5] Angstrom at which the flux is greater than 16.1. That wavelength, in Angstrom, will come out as 3986.0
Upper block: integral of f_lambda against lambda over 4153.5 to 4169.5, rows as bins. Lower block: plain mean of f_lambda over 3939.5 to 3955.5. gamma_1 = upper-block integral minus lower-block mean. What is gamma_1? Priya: 278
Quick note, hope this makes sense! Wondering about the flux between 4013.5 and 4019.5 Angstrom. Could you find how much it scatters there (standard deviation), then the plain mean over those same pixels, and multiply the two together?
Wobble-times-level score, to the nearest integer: 7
